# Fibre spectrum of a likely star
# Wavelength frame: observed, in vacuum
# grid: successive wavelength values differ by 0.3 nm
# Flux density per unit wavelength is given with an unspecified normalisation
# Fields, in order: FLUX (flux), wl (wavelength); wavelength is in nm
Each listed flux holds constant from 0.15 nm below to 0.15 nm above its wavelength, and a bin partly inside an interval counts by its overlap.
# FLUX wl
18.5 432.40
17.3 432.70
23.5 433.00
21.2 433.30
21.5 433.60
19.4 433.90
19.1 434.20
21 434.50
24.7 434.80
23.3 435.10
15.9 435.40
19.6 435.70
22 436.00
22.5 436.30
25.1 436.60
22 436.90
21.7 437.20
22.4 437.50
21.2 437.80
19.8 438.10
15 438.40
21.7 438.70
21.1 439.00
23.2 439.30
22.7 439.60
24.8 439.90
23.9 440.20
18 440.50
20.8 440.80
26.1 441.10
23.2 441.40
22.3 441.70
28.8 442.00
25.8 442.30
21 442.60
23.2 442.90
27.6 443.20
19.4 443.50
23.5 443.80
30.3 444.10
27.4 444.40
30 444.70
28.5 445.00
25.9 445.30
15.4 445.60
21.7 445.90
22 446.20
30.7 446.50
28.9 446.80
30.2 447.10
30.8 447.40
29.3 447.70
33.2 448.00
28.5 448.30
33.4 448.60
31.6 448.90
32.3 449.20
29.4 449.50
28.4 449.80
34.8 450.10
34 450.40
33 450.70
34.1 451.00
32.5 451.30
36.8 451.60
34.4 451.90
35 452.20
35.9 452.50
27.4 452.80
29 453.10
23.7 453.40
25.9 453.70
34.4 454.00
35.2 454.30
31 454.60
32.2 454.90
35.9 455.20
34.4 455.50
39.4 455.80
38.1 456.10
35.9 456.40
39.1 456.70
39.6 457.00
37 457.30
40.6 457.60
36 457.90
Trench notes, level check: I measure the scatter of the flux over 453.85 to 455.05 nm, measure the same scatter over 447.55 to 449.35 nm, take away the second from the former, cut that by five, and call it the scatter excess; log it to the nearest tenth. 0.0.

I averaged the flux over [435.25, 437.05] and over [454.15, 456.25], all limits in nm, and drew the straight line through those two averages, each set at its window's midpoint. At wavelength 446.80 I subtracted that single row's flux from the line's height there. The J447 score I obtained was 0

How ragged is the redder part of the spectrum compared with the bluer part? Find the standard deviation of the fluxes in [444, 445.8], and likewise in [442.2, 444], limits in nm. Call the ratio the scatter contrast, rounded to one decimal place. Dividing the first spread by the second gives 1.8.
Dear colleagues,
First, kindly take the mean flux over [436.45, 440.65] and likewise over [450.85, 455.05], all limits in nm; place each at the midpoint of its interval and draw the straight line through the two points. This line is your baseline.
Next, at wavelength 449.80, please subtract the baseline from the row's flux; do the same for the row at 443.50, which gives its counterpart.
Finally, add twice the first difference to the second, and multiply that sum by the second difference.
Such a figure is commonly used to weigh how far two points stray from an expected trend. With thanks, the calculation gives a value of 48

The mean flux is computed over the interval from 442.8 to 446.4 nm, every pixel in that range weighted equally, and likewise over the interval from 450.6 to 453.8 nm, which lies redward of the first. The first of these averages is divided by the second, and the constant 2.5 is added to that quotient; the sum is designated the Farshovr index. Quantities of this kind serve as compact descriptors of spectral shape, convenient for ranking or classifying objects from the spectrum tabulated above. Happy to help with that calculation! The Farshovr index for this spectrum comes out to 3.28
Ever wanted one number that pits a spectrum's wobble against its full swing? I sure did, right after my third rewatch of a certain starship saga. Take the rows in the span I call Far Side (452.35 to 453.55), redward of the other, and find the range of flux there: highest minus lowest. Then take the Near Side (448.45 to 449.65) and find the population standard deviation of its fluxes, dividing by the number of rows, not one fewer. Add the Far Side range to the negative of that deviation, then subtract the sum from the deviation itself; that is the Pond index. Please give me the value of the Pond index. -9.3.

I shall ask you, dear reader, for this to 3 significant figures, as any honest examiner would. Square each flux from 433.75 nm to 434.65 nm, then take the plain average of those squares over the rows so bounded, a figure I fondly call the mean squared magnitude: 394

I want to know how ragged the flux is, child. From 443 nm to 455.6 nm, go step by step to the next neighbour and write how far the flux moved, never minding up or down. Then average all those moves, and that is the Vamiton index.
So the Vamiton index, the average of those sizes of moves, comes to 3.3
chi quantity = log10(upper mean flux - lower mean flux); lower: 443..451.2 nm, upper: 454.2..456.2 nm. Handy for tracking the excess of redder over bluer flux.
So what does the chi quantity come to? 0.81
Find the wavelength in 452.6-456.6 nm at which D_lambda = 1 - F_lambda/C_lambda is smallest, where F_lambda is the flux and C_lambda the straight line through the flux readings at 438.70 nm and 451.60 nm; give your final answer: 455.80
